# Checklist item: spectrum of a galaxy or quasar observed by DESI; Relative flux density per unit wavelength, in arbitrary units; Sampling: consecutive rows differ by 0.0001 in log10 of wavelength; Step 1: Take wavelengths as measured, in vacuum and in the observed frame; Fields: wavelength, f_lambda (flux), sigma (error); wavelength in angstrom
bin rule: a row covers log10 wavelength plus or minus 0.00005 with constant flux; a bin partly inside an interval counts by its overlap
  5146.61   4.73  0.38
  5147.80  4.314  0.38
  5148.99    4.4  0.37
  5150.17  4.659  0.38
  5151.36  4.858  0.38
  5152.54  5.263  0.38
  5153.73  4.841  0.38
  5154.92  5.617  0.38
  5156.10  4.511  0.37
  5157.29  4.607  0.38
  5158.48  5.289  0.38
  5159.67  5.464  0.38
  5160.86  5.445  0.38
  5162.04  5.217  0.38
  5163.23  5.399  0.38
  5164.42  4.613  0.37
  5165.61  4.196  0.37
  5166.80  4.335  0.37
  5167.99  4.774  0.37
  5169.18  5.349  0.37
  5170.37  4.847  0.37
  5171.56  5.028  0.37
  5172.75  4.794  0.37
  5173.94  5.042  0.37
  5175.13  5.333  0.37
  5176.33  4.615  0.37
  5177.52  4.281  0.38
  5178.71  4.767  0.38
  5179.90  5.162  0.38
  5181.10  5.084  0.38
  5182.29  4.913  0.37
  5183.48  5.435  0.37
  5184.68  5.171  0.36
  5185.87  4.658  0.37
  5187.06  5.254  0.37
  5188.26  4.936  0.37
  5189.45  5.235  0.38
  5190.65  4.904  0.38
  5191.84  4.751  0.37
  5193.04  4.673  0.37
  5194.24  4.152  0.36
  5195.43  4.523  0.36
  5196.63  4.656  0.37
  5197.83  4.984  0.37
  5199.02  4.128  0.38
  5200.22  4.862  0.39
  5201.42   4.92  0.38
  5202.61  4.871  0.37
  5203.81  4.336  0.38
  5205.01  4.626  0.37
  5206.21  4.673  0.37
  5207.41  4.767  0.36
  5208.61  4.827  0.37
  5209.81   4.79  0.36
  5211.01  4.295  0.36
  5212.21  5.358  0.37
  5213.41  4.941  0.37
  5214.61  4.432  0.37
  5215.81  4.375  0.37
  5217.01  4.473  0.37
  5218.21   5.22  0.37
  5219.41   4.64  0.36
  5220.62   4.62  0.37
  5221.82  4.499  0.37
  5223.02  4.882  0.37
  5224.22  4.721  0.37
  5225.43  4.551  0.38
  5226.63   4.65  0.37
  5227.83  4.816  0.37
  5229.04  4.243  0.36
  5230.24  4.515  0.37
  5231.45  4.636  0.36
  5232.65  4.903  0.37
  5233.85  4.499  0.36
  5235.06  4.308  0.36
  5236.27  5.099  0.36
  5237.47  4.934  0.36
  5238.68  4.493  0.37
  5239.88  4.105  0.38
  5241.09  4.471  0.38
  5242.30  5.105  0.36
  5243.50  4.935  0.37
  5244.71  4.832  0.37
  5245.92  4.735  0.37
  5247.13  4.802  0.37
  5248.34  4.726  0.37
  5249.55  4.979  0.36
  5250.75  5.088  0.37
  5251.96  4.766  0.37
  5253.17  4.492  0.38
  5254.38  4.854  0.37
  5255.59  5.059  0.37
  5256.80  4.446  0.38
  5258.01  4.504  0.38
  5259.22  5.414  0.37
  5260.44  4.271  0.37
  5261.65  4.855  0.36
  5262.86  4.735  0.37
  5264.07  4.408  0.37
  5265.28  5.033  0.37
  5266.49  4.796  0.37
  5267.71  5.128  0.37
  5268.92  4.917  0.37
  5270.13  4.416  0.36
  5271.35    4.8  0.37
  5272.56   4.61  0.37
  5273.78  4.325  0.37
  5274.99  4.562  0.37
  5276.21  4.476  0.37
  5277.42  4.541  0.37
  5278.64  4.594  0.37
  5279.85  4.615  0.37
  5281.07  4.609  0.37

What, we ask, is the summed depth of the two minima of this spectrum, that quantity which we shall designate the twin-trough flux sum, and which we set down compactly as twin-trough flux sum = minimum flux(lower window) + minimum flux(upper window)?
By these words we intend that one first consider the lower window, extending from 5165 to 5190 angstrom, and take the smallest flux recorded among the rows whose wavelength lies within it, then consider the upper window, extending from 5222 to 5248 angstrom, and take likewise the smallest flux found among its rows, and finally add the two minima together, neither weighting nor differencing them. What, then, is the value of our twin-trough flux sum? 8.30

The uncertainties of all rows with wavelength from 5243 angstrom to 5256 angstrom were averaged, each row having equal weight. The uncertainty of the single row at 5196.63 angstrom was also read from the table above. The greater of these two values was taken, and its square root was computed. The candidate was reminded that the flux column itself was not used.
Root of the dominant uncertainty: 0.608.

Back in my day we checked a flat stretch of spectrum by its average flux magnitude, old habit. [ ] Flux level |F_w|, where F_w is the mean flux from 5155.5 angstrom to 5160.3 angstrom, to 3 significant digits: 4.97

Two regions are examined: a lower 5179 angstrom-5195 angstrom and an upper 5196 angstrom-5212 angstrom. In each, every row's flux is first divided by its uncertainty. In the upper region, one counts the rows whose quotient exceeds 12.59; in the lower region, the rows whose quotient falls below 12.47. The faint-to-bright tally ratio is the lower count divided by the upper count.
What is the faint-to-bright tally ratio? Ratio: 0.14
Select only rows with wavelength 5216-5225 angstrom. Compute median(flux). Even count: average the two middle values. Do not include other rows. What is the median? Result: 4.64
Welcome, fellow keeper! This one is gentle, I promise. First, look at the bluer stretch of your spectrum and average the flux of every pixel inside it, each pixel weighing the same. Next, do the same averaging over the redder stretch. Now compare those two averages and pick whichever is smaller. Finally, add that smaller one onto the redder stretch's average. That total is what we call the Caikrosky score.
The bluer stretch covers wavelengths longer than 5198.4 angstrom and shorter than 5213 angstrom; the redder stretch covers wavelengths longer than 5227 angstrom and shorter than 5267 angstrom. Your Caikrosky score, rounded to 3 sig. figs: 9.43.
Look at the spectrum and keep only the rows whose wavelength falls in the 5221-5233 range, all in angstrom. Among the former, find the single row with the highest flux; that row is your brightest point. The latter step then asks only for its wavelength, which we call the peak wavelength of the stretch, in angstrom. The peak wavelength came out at 5232.65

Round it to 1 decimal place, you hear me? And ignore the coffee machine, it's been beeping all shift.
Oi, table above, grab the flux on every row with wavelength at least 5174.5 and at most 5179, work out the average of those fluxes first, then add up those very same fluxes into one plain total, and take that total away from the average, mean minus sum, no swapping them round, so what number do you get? -14.2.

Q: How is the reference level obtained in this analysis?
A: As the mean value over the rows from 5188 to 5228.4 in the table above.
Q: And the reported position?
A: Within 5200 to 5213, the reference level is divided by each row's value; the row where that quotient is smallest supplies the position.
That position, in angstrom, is 5212.21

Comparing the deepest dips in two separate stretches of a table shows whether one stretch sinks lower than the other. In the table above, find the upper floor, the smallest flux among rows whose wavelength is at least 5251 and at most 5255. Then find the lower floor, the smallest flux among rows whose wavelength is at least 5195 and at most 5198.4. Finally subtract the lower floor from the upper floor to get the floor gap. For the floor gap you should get 0.0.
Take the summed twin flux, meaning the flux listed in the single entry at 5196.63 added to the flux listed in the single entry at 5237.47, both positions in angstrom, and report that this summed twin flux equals 9.6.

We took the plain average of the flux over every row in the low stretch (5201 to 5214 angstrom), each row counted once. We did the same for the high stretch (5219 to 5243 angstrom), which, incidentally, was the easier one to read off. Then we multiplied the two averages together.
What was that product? 22.1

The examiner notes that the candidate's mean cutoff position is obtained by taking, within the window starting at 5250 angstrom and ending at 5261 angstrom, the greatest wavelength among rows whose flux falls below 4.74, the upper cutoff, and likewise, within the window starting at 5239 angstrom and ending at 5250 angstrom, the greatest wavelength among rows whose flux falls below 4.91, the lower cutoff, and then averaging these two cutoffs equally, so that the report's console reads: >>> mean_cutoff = 5254.4 angstrom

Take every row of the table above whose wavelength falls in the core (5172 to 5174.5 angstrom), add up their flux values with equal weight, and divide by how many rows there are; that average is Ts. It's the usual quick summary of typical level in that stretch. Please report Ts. 4.9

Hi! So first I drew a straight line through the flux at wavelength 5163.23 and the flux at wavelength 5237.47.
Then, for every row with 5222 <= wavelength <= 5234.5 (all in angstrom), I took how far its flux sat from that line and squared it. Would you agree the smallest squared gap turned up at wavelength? 5232.65 angstrom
